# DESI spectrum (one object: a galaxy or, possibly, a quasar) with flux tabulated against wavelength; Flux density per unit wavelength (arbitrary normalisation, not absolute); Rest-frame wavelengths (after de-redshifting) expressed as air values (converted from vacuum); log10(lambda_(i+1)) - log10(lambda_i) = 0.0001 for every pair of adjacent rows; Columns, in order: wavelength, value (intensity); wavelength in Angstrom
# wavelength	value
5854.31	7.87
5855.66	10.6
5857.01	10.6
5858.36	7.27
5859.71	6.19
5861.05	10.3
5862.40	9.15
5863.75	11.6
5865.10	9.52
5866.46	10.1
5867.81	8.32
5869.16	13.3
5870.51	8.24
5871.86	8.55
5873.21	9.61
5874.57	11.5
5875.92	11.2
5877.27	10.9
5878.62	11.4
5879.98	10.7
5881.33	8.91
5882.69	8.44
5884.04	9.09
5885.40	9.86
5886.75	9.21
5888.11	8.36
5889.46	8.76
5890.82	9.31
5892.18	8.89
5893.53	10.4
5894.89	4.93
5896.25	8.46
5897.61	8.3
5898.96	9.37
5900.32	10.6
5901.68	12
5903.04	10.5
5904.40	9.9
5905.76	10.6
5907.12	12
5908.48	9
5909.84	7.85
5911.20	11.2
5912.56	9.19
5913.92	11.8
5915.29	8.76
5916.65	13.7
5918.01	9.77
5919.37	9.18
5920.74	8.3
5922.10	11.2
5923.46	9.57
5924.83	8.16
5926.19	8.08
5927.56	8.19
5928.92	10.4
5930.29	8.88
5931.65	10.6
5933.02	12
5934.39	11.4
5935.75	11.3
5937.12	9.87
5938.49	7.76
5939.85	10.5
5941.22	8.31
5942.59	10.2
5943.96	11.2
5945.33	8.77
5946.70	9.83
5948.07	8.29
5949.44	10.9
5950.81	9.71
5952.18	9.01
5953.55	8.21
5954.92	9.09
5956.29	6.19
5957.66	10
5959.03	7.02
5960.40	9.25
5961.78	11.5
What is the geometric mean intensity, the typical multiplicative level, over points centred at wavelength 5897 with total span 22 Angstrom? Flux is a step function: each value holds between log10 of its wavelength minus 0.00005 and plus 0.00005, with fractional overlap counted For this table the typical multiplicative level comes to 9.3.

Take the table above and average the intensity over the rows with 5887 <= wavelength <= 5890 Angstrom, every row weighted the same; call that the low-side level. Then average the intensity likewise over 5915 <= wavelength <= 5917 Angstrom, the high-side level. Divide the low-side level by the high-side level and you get 0.76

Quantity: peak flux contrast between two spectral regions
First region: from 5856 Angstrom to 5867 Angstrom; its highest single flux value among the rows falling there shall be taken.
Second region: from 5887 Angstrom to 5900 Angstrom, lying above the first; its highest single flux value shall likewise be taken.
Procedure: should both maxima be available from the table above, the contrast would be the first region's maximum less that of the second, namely 1.2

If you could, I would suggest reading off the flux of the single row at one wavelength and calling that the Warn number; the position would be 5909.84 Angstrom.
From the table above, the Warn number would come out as 7.85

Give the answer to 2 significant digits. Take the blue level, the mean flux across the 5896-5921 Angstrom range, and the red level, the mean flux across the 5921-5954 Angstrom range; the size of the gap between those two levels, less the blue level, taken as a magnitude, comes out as 9.7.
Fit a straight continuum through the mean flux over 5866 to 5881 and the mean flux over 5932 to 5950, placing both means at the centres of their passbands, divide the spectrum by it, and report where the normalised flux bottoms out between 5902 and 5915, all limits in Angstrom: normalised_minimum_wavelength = 5909.84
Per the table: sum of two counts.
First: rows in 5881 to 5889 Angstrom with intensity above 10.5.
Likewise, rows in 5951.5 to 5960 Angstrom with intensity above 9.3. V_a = 1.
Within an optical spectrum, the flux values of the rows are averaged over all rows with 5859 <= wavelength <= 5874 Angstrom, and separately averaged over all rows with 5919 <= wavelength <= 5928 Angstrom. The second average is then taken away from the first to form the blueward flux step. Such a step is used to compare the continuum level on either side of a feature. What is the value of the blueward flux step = 0.6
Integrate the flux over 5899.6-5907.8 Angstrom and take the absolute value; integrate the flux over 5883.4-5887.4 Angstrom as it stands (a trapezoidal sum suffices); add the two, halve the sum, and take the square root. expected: 8.0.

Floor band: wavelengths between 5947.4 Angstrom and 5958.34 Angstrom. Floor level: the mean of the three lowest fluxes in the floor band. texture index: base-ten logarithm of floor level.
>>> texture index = 0.879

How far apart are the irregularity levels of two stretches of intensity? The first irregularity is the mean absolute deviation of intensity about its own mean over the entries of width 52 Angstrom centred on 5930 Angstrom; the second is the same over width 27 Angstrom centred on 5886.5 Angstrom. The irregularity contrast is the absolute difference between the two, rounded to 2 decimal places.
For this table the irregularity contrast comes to 0.11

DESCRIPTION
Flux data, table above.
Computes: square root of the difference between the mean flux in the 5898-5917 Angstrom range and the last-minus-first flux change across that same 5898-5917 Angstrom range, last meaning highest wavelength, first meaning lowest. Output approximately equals 2.5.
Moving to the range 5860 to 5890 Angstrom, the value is 3.4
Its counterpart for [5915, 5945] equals 2.7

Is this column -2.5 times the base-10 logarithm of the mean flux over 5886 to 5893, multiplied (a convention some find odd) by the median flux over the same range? -21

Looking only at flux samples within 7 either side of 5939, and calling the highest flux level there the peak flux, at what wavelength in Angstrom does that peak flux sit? 5933.02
